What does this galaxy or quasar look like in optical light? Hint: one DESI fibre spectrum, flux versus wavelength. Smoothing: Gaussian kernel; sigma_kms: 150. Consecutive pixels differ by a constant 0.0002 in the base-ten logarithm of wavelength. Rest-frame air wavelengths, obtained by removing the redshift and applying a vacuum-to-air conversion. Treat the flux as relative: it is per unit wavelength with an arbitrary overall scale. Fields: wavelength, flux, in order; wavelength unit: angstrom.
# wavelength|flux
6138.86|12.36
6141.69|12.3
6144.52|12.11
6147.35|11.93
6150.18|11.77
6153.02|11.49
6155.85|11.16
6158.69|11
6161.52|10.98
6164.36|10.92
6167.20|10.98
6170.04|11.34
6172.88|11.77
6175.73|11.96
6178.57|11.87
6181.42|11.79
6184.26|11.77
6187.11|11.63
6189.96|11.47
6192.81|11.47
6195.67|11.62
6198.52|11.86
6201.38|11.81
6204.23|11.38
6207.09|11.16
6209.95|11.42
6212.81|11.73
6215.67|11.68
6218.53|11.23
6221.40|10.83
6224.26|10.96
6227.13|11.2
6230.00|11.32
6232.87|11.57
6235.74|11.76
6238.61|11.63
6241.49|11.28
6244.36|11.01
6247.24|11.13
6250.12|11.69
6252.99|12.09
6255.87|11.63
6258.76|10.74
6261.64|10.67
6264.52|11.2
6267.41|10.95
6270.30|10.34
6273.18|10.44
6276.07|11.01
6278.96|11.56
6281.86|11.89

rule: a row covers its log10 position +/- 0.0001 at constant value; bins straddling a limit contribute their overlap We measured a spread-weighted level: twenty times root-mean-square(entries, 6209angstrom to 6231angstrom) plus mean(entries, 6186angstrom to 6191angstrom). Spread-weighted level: 238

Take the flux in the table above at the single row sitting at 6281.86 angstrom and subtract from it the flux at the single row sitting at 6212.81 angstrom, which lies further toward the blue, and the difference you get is 0.2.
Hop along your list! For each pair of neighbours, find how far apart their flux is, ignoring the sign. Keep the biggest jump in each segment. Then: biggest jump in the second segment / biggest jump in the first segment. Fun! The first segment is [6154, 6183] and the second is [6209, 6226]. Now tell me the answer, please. 1.0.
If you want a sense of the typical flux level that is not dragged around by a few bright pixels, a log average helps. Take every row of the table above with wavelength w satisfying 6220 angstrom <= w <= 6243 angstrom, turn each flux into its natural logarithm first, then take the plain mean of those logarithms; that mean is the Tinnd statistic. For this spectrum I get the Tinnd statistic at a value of 2.43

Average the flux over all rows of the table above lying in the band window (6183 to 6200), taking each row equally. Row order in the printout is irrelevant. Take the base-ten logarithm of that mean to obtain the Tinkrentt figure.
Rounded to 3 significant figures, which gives 1.07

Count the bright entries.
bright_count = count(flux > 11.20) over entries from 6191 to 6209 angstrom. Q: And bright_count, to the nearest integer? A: 5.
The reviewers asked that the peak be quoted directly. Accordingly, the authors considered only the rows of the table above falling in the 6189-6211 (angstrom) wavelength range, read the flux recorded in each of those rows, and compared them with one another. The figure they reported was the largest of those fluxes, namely 11.86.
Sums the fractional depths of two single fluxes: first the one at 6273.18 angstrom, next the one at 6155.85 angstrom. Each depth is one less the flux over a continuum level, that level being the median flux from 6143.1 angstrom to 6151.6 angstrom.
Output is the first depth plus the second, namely 0.19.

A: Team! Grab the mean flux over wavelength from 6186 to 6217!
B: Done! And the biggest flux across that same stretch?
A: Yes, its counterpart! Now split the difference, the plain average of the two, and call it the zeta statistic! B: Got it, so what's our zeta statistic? 11.71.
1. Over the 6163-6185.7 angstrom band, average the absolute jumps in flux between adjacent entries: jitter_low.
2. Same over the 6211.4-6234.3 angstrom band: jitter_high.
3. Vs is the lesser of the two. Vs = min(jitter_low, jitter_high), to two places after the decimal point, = 0.18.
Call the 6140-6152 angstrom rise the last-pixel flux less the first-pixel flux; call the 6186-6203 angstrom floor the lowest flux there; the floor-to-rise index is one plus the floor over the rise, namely -21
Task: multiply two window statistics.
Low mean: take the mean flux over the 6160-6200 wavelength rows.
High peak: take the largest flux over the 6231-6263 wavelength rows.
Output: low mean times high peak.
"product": 139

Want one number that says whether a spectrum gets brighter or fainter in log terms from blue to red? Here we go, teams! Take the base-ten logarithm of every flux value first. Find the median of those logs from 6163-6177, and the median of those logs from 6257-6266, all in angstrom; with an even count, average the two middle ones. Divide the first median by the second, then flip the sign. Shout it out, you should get -1.023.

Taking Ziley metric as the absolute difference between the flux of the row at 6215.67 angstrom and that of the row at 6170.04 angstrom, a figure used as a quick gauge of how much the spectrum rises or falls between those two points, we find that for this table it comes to 0.3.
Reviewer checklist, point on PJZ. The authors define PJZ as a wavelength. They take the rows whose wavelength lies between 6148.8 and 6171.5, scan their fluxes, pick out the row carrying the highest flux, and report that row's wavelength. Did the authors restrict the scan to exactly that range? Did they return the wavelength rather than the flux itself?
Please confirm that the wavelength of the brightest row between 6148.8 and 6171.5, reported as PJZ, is 6150.18 angstrom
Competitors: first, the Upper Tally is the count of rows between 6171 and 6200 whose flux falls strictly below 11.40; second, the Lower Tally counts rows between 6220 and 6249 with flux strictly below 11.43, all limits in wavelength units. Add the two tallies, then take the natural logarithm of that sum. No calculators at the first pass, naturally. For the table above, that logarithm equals 1.95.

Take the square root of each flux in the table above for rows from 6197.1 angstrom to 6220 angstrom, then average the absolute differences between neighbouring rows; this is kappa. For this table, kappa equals 0.037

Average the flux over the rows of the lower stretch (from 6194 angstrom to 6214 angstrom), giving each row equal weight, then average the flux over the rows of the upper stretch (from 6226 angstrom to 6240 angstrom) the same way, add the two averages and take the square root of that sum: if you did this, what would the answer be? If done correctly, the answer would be 4.80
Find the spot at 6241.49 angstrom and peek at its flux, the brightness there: 11.28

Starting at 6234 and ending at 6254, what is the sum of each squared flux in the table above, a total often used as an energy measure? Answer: 929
